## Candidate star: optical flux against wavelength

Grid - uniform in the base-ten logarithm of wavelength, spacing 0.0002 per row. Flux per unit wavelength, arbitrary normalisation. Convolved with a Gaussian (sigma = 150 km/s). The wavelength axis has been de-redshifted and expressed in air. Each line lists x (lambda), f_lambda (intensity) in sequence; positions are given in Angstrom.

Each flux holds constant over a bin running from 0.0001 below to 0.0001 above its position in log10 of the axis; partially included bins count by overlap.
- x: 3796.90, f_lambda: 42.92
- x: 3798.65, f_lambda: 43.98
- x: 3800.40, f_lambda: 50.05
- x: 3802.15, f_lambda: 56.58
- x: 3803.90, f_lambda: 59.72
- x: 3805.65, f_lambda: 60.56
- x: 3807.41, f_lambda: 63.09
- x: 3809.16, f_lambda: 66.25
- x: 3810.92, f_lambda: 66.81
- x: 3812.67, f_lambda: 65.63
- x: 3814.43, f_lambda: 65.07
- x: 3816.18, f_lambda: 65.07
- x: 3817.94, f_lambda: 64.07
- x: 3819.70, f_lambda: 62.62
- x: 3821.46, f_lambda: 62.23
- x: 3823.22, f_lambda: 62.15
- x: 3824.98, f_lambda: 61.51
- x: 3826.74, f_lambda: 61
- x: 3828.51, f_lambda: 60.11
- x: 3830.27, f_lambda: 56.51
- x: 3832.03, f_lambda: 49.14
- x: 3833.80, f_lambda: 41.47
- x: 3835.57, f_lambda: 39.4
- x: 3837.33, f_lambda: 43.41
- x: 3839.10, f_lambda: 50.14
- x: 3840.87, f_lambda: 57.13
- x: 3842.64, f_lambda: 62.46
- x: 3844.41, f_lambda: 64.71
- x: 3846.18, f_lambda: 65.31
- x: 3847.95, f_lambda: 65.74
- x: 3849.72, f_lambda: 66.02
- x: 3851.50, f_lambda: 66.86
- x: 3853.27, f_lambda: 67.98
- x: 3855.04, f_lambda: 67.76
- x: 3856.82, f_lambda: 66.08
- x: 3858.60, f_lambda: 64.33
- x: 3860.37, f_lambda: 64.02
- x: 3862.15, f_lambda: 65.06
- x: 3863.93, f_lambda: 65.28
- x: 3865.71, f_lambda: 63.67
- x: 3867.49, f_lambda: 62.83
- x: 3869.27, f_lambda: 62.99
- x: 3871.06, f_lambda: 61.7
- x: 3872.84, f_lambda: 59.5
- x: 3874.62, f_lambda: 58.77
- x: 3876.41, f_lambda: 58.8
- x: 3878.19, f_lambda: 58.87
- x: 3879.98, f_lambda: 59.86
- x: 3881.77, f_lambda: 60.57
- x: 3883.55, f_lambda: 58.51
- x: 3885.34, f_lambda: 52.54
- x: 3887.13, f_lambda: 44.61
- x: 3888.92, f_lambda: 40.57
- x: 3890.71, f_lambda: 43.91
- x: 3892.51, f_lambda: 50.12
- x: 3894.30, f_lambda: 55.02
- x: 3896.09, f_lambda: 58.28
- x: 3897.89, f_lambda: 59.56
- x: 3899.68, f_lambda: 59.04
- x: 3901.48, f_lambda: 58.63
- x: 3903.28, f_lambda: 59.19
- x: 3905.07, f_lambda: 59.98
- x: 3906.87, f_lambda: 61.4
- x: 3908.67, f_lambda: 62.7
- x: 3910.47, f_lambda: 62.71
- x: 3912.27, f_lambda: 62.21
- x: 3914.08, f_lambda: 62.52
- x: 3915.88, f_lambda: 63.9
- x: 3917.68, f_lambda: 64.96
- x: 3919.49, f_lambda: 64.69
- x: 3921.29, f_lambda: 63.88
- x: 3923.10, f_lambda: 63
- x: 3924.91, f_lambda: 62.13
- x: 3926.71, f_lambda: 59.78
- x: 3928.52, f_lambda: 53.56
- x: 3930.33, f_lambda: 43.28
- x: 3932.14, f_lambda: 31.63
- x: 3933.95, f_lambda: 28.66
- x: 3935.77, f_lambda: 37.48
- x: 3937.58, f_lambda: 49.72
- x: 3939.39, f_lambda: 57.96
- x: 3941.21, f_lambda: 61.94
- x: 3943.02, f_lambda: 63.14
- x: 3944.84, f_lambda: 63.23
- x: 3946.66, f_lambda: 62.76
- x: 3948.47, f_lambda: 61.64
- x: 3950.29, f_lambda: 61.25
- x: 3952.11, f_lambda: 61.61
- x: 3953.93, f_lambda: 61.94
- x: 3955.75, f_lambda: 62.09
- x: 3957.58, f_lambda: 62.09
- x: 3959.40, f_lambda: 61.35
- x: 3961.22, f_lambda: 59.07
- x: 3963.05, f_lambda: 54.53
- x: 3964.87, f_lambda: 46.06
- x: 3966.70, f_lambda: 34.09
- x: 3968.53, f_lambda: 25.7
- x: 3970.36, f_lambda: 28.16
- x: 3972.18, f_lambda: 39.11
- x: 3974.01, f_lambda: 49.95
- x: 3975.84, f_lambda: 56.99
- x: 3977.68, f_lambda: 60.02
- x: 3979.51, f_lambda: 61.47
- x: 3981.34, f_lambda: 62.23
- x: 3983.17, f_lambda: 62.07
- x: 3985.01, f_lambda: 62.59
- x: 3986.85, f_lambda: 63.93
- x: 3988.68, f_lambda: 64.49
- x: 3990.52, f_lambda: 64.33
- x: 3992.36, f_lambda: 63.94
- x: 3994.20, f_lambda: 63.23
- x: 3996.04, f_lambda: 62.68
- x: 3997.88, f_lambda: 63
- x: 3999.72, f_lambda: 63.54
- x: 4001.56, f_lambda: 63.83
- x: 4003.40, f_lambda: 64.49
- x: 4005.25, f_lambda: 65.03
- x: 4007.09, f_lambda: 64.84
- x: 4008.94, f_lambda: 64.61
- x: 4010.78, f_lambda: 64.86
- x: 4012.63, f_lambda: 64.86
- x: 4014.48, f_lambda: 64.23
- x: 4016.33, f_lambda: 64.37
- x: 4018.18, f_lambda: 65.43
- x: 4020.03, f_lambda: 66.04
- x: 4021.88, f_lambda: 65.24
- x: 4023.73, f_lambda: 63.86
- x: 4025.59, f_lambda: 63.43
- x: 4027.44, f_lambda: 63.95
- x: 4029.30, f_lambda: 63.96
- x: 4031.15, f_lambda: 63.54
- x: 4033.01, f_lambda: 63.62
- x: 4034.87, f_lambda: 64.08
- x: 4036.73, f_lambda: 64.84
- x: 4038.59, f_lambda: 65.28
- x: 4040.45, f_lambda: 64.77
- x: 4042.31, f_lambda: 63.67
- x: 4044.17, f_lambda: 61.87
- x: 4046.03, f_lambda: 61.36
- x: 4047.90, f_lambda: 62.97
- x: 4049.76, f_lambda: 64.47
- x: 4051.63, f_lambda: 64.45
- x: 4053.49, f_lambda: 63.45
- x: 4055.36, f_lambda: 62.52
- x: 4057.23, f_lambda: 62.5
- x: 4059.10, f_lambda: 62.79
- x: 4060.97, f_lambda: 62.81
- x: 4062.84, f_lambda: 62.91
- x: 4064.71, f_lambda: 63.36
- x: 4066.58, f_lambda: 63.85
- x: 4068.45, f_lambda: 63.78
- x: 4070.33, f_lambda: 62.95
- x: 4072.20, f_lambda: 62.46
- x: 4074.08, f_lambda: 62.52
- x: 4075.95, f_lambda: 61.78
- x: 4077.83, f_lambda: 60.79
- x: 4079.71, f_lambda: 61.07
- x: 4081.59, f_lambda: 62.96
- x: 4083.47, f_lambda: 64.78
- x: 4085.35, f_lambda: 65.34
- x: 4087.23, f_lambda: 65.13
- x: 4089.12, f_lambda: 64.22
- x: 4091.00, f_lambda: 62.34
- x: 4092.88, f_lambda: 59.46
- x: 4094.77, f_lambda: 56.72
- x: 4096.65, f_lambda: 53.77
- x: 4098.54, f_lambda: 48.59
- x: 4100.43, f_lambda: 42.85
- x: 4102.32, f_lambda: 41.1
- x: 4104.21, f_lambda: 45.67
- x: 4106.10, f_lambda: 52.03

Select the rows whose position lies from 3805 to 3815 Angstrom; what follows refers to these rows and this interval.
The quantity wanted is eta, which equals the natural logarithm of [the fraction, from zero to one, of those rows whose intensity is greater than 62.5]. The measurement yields -0.2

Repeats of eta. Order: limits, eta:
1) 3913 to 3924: 0.0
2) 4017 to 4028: 0.0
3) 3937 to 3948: -0.7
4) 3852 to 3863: 0.0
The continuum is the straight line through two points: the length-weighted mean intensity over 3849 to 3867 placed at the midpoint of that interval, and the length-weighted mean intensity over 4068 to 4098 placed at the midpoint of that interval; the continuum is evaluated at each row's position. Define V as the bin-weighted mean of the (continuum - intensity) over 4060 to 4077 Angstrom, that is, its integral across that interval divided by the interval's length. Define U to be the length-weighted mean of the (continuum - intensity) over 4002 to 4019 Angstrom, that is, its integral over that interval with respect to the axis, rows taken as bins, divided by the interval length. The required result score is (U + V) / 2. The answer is -1.4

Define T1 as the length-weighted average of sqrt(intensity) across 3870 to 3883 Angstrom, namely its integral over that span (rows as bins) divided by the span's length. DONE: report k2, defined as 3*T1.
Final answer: 23.2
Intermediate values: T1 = 7.73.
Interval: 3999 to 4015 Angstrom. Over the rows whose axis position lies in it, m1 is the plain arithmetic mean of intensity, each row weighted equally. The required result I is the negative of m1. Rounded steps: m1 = 64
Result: -64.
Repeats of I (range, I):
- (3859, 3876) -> -63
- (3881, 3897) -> -52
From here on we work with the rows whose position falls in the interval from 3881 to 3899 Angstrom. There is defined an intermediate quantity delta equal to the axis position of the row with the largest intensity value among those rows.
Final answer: 3881.77 Angstrom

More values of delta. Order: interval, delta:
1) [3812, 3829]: 3812.67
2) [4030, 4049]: 4038.59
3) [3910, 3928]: 3917.68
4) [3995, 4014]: 4005.25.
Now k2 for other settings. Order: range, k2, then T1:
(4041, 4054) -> 23.9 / 7.95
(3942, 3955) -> 23.7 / 7.89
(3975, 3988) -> 23.5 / 7.83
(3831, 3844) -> 21.1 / 7.02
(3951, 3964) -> 23.3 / 7.77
